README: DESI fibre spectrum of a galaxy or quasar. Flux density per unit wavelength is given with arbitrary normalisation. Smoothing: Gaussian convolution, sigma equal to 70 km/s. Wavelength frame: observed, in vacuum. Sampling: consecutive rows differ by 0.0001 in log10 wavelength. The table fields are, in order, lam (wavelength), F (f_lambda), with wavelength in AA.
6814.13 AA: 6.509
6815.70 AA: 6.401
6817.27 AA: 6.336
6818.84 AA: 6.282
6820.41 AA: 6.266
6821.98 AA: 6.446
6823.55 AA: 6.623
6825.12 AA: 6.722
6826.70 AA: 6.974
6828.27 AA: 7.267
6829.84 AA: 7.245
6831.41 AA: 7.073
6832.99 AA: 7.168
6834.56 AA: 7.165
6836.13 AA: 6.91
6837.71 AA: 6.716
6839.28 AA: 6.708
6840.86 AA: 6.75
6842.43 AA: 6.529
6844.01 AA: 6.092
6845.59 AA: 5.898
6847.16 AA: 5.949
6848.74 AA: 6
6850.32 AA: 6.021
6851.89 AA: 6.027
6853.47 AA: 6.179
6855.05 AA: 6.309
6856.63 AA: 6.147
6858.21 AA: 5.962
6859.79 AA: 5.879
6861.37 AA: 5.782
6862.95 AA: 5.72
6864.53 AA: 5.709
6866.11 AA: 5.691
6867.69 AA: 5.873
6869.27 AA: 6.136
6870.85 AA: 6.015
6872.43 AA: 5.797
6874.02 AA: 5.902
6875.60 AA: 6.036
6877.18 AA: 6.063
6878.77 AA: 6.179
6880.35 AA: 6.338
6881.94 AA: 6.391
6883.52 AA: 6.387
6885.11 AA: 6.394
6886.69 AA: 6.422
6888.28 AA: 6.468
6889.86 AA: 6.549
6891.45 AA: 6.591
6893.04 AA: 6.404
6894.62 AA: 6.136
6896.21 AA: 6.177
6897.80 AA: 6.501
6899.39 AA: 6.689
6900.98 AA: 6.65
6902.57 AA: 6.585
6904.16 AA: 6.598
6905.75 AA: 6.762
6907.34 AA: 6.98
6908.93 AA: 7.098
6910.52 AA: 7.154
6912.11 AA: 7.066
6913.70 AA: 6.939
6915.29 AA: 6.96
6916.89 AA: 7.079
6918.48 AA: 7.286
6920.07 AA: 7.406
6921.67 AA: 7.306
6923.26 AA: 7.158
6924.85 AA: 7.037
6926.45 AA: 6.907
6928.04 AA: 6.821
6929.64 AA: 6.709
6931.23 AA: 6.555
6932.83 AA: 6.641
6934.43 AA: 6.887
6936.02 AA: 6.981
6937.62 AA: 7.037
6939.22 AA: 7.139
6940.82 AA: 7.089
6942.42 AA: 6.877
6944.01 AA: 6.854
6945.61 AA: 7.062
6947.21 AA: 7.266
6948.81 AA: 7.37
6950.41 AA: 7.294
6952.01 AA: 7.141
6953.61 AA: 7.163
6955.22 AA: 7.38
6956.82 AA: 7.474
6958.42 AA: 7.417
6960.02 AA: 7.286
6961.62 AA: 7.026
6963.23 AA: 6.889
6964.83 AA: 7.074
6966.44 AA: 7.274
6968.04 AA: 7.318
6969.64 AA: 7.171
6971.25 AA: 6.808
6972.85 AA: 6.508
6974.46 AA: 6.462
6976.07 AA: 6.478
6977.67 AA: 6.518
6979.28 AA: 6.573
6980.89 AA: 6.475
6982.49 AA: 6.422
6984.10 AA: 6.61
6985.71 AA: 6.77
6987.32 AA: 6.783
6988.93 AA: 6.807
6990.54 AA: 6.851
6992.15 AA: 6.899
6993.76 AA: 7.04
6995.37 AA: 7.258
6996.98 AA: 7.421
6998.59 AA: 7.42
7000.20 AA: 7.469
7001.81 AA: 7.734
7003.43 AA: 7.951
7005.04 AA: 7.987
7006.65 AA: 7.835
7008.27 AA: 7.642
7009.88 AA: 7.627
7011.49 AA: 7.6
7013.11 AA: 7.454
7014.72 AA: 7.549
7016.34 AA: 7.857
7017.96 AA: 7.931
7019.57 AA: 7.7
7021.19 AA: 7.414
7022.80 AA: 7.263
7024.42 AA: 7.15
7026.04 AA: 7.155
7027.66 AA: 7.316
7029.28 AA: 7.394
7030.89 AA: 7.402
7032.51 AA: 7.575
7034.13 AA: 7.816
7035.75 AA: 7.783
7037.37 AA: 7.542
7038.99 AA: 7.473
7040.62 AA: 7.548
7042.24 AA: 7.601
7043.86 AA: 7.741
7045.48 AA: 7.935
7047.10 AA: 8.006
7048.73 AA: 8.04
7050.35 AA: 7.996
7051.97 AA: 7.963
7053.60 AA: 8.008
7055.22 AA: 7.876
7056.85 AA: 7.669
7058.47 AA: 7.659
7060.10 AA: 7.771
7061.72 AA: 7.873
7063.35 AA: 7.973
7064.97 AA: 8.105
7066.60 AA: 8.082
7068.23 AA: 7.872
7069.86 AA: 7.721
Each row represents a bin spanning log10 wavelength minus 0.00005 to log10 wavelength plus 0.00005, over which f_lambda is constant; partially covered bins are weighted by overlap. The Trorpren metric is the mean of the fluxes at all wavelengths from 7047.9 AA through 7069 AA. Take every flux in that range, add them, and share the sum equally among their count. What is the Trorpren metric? 7.9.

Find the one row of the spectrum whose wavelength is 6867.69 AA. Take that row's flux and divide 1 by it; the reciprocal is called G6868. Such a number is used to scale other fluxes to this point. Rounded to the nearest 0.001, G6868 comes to 0.170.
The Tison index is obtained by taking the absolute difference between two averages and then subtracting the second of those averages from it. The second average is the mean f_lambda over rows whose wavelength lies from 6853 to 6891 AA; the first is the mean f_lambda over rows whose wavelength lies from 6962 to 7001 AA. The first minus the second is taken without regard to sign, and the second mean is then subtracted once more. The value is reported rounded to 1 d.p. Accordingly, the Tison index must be -5.3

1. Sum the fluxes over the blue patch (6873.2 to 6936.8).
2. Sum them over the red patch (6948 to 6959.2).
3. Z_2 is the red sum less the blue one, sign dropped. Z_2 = 216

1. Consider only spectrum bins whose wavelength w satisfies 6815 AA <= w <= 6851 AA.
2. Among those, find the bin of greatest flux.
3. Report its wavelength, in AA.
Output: 6828.27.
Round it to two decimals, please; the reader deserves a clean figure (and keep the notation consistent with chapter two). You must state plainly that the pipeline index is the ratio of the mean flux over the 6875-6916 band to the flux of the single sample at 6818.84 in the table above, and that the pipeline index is 1.04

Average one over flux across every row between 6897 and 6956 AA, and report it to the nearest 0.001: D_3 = 0.143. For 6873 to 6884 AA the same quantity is 0.162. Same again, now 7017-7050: 0.132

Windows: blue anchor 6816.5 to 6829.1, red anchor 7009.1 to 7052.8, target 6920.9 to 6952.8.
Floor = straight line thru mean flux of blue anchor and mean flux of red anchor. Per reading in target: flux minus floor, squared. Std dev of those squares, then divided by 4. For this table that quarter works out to 0.023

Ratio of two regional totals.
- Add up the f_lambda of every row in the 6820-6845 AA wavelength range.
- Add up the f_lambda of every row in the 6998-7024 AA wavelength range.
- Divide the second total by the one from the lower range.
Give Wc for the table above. 1.13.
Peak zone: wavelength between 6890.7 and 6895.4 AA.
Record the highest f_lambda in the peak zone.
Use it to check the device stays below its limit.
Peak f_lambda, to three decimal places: 6.591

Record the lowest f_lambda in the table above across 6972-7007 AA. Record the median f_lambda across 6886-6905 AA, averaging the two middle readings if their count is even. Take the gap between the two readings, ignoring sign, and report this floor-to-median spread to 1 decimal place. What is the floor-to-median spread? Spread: 0.1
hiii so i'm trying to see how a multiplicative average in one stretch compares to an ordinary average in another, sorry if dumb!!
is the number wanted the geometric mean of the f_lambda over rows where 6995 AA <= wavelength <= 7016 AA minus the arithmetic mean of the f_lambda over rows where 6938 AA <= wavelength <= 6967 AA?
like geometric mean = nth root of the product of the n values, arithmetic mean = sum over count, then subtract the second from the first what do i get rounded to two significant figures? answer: 0.44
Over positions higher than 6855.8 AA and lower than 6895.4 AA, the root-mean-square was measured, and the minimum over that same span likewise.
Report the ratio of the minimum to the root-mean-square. 0.929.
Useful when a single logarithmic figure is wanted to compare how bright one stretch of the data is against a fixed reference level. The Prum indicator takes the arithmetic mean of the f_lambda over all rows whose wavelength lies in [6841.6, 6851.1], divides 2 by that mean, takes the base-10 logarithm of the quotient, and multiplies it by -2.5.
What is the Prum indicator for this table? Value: 1.21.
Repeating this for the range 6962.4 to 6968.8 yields 1.38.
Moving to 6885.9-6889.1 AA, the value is 1.27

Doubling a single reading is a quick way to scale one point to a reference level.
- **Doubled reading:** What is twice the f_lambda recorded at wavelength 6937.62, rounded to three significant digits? 14.1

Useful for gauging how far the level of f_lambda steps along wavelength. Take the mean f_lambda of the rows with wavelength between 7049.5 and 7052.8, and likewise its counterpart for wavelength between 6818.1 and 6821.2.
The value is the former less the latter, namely 1.7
